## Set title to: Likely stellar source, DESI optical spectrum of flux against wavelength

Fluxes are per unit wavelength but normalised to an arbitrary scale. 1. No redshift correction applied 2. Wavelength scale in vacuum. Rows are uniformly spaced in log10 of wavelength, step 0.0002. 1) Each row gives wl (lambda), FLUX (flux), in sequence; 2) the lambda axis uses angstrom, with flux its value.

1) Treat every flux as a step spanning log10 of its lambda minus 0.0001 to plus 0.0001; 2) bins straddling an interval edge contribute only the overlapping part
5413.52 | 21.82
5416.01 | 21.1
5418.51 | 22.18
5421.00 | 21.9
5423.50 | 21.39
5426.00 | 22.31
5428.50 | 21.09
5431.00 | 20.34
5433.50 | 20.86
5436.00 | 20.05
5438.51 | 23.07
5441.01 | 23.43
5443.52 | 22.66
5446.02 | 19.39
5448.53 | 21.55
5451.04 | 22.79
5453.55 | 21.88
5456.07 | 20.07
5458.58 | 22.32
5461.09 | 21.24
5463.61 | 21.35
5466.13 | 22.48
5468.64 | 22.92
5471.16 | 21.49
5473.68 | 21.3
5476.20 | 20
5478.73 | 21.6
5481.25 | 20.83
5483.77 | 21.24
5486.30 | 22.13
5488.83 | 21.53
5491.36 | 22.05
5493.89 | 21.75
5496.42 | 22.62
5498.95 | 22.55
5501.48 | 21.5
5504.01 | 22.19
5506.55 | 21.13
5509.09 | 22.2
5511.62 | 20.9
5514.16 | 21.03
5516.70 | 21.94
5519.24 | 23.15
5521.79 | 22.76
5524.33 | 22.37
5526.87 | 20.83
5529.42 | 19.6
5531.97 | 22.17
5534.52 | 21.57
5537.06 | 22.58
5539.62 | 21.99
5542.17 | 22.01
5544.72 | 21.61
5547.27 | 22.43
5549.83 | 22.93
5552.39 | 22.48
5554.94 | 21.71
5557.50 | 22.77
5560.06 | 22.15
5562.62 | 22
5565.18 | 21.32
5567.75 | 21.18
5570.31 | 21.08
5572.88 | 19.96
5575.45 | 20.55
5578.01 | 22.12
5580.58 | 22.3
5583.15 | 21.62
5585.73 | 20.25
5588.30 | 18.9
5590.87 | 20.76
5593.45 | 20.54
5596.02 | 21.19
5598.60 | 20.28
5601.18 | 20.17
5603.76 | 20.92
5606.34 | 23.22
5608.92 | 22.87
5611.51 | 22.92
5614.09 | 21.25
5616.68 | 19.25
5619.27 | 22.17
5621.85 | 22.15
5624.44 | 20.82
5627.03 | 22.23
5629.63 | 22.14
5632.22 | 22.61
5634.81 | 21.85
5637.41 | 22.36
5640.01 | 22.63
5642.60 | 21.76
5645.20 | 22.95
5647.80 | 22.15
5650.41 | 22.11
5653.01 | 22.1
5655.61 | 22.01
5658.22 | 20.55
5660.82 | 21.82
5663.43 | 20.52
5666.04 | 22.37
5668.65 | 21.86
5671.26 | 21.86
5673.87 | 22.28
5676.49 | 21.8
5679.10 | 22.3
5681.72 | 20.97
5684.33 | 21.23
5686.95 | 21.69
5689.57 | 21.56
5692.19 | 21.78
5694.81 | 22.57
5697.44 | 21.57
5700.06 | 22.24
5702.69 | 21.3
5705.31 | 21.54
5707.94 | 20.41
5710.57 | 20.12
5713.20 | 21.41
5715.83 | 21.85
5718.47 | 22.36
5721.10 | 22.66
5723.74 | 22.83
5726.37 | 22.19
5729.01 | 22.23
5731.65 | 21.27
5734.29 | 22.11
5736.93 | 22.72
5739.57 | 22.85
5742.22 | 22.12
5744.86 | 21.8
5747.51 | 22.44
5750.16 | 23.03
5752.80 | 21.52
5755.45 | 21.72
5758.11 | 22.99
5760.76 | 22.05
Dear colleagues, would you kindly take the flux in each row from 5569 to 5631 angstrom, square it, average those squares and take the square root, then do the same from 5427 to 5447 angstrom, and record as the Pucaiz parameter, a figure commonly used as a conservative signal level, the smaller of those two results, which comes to 21.3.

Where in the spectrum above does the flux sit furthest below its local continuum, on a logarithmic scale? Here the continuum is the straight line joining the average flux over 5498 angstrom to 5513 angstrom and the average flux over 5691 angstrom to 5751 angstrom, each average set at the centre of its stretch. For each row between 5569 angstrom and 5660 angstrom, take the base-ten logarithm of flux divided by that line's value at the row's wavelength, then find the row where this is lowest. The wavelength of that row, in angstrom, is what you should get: 5588.30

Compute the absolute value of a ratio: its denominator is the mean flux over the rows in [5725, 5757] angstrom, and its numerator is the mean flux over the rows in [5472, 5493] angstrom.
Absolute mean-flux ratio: 0.96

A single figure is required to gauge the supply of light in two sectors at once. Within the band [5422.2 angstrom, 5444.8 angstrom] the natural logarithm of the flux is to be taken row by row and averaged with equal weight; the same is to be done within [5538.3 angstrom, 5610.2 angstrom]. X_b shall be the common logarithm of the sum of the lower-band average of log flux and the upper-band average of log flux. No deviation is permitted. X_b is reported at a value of 0.788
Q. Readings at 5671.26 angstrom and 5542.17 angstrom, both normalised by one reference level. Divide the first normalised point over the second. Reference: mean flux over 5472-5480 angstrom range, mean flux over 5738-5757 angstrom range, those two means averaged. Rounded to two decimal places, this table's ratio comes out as 0.99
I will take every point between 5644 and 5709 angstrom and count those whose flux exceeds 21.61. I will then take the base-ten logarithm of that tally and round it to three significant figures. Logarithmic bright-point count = 1.20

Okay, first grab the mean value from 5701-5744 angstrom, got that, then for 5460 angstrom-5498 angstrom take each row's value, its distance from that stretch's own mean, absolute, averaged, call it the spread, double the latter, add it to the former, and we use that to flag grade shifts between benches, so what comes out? 22.98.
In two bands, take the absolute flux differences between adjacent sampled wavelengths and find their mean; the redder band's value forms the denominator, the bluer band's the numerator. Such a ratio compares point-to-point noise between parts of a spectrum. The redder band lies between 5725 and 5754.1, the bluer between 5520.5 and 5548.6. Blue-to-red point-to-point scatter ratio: 1.44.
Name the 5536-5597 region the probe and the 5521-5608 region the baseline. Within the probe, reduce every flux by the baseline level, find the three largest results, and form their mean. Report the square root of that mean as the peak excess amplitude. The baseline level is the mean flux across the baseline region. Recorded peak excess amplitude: 1.13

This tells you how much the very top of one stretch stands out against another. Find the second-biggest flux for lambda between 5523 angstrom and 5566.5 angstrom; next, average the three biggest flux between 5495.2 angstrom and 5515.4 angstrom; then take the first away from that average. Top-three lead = -0.31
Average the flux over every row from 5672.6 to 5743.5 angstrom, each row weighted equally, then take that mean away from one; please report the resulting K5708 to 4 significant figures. -20.85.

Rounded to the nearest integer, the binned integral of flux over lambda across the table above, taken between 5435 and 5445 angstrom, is 223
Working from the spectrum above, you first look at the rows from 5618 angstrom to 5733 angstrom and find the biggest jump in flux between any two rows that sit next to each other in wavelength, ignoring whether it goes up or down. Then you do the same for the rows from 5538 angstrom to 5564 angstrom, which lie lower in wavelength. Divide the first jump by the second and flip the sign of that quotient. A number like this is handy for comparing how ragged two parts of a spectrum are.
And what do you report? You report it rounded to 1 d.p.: -1.7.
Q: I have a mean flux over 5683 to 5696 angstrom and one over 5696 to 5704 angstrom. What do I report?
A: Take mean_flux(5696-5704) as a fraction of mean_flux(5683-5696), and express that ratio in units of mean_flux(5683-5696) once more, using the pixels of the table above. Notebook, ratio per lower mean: 0.0458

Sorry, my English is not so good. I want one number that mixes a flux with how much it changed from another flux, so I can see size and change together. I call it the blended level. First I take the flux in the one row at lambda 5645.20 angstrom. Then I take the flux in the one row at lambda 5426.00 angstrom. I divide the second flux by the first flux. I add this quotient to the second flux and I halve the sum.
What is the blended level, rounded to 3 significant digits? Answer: 11.6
